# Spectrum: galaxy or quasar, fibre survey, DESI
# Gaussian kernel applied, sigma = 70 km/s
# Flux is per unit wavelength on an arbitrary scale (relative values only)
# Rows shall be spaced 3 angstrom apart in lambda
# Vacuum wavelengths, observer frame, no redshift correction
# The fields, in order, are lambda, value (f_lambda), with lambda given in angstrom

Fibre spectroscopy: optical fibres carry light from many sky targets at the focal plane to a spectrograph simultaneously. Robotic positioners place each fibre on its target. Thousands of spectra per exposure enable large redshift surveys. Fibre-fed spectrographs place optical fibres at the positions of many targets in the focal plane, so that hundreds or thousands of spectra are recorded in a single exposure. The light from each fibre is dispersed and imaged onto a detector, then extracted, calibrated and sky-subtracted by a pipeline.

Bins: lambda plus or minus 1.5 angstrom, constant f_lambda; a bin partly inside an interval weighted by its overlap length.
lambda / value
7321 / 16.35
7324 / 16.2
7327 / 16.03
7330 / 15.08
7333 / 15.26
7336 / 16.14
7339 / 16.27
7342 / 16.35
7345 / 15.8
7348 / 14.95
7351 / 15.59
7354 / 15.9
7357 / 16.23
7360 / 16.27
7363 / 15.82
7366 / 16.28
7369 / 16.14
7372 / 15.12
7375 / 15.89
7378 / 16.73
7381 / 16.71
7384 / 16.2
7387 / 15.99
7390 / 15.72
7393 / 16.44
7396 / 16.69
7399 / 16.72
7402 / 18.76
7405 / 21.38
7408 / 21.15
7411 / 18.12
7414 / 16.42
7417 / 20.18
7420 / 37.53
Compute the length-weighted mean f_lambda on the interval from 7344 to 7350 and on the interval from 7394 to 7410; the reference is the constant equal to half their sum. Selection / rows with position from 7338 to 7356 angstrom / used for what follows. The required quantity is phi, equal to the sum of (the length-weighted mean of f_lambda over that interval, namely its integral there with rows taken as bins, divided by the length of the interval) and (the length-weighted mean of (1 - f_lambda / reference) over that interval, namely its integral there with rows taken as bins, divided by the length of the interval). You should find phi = 15.9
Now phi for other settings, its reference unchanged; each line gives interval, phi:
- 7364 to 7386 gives 16.2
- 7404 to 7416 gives 19.1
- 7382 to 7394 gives 16.2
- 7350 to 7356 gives 15.9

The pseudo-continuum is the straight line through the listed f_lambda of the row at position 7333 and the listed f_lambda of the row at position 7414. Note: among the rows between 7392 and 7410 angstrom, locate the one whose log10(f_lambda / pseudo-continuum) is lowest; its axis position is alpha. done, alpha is 7393 angstrom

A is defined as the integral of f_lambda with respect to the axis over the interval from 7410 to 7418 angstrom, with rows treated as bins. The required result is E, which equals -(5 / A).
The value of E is -0.0345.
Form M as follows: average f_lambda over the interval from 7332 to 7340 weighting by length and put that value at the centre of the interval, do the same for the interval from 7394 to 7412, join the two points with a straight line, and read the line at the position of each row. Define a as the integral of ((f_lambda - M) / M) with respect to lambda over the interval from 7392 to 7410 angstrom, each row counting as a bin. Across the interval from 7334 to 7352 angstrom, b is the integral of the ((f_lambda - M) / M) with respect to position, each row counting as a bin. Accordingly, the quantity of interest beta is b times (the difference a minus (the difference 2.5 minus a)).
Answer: 1.1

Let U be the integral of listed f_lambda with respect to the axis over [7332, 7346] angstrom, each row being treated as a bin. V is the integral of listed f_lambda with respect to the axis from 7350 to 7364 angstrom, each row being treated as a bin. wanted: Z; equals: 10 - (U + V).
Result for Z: -438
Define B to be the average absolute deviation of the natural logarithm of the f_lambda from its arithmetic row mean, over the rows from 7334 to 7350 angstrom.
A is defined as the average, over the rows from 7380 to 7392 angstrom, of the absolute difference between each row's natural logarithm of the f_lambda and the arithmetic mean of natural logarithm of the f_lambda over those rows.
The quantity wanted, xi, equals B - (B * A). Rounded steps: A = 0.019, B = 0.027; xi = 0.026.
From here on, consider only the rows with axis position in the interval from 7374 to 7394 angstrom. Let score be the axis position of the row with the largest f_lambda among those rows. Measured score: 7378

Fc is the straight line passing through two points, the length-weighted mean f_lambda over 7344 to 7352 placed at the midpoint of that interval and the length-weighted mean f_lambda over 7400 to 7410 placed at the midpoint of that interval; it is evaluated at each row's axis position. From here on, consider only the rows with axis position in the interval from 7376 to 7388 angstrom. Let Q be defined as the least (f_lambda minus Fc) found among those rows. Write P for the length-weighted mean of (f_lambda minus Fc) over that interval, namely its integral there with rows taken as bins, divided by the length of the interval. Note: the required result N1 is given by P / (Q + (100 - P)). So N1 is -0.018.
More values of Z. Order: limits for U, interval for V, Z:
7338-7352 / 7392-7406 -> -462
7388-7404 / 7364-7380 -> -518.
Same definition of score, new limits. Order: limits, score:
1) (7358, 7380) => 7378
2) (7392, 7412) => 7405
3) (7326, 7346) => 7342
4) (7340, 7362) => 7342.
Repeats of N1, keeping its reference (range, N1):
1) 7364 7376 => -0.014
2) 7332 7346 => 0.013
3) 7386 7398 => -0.028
